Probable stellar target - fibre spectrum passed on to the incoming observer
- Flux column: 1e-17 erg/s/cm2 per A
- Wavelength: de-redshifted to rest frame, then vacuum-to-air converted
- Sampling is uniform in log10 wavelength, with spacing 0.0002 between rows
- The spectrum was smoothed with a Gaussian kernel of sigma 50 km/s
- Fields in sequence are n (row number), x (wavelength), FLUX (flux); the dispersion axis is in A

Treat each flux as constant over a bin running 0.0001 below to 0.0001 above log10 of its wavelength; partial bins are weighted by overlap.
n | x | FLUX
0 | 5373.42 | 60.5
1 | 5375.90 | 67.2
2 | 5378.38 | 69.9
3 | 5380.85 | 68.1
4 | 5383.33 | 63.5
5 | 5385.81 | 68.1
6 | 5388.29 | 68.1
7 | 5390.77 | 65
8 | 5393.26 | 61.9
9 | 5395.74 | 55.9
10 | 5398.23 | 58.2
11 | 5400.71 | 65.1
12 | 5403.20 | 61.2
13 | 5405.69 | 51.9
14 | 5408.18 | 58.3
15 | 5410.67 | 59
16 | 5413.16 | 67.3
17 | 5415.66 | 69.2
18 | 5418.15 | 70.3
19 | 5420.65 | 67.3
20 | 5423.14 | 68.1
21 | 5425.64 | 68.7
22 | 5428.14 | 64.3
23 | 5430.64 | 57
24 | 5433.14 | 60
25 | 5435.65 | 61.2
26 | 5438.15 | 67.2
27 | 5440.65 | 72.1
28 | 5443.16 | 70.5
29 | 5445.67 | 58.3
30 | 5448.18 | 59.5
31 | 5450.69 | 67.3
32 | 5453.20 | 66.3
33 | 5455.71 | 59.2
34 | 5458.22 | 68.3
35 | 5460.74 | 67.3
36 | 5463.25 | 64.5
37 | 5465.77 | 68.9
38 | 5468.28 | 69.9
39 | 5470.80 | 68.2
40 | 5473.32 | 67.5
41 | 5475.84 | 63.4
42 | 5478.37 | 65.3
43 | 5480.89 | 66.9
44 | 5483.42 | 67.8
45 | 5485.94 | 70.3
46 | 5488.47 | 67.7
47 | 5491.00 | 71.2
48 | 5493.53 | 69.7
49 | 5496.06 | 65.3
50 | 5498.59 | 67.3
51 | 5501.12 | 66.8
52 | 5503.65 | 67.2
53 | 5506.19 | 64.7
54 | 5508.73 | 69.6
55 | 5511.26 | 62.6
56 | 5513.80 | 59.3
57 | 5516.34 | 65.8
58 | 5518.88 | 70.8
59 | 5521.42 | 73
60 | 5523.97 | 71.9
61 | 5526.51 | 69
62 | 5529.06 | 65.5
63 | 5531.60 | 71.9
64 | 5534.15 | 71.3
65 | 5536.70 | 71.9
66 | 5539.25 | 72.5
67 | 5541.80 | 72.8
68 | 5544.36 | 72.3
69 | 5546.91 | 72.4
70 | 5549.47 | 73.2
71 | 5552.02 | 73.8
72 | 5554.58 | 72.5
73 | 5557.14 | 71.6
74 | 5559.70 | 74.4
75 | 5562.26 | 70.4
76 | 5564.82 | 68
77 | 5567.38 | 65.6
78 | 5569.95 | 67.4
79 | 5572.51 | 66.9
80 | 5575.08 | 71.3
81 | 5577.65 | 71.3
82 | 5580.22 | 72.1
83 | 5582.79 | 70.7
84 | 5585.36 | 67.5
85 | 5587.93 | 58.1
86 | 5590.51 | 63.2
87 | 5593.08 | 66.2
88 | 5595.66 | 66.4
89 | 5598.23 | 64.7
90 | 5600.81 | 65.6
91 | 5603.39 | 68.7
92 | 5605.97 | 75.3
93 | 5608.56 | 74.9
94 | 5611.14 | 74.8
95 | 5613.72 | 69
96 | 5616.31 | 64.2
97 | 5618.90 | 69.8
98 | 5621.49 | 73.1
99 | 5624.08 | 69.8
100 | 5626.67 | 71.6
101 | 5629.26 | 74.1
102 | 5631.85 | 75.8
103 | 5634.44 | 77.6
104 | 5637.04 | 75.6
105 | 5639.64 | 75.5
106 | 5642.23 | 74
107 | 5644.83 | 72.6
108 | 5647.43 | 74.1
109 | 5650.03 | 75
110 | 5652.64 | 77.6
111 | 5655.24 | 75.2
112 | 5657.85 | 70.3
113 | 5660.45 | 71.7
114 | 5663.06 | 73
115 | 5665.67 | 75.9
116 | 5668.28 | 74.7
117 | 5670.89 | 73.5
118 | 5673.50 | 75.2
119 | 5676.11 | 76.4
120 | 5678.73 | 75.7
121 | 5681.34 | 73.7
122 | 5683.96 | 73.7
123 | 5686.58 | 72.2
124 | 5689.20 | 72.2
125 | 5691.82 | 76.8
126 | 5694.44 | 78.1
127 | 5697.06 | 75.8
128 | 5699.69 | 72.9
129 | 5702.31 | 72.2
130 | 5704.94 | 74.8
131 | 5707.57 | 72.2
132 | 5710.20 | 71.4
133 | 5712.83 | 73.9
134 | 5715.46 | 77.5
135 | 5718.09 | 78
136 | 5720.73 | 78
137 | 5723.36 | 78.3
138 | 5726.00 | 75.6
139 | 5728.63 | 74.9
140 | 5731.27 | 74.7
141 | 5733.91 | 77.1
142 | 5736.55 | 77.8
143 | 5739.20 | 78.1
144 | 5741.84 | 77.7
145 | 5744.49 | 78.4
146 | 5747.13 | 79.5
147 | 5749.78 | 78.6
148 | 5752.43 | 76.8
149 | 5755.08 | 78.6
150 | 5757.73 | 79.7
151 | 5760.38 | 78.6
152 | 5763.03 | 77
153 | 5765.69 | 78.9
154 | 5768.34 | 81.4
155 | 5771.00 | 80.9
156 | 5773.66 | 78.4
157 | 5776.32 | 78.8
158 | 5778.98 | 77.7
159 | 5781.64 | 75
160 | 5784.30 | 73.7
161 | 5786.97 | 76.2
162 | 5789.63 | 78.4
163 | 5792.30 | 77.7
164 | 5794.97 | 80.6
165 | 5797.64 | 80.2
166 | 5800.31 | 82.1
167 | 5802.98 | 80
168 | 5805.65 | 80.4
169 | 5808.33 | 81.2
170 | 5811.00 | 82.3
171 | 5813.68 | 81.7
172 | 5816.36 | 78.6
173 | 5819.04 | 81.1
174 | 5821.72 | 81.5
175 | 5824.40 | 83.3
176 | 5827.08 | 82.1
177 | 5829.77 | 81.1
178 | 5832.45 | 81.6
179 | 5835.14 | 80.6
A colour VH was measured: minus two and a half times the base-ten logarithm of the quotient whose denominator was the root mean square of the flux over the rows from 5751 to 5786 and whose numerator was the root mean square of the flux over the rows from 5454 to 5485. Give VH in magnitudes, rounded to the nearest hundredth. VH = 0.18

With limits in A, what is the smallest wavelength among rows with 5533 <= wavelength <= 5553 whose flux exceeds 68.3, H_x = 5534.15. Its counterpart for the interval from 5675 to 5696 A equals 5676.11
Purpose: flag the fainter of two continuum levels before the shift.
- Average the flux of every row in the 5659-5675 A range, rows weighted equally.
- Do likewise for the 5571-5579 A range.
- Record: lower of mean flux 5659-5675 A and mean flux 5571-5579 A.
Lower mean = 69.8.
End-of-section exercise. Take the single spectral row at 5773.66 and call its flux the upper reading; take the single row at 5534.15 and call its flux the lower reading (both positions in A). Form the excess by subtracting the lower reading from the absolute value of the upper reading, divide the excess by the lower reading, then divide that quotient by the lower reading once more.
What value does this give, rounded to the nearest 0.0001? 0.0014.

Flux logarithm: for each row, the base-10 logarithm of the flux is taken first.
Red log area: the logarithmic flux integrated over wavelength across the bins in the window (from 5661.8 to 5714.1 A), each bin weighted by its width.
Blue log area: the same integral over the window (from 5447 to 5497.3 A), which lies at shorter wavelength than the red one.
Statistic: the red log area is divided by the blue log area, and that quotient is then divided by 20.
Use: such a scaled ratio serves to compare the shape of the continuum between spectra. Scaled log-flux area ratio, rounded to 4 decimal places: 0.0533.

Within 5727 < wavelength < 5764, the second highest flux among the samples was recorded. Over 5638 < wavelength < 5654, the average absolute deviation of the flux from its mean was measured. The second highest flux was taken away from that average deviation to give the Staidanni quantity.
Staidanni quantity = -78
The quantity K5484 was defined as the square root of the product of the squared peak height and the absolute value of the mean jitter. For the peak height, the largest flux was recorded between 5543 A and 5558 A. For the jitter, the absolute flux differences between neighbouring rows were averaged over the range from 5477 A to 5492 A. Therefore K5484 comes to 110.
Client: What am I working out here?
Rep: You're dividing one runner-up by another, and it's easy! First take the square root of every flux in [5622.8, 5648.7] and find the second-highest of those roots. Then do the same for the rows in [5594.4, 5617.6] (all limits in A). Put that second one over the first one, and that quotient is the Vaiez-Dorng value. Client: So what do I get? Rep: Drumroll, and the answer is 0.99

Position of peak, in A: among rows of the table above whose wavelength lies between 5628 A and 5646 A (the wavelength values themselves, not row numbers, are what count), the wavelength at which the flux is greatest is 5634.44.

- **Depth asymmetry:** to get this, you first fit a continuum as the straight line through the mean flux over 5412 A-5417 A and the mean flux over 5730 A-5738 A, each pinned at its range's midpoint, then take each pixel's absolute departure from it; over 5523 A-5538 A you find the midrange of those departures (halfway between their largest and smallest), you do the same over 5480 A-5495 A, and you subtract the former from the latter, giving -1.3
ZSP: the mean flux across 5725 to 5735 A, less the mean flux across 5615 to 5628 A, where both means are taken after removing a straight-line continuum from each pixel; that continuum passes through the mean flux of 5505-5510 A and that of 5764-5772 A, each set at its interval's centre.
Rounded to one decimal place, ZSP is 0.4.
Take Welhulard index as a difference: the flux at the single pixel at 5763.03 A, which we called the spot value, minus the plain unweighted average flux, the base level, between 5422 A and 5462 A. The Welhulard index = 12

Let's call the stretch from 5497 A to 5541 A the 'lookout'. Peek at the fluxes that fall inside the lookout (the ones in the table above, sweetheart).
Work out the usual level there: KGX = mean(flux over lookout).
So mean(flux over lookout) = 68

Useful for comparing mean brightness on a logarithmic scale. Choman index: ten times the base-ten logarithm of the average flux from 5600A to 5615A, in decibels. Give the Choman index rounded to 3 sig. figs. 18.5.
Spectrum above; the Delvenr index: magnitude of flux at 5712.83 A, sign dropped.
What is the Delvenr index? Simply 74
